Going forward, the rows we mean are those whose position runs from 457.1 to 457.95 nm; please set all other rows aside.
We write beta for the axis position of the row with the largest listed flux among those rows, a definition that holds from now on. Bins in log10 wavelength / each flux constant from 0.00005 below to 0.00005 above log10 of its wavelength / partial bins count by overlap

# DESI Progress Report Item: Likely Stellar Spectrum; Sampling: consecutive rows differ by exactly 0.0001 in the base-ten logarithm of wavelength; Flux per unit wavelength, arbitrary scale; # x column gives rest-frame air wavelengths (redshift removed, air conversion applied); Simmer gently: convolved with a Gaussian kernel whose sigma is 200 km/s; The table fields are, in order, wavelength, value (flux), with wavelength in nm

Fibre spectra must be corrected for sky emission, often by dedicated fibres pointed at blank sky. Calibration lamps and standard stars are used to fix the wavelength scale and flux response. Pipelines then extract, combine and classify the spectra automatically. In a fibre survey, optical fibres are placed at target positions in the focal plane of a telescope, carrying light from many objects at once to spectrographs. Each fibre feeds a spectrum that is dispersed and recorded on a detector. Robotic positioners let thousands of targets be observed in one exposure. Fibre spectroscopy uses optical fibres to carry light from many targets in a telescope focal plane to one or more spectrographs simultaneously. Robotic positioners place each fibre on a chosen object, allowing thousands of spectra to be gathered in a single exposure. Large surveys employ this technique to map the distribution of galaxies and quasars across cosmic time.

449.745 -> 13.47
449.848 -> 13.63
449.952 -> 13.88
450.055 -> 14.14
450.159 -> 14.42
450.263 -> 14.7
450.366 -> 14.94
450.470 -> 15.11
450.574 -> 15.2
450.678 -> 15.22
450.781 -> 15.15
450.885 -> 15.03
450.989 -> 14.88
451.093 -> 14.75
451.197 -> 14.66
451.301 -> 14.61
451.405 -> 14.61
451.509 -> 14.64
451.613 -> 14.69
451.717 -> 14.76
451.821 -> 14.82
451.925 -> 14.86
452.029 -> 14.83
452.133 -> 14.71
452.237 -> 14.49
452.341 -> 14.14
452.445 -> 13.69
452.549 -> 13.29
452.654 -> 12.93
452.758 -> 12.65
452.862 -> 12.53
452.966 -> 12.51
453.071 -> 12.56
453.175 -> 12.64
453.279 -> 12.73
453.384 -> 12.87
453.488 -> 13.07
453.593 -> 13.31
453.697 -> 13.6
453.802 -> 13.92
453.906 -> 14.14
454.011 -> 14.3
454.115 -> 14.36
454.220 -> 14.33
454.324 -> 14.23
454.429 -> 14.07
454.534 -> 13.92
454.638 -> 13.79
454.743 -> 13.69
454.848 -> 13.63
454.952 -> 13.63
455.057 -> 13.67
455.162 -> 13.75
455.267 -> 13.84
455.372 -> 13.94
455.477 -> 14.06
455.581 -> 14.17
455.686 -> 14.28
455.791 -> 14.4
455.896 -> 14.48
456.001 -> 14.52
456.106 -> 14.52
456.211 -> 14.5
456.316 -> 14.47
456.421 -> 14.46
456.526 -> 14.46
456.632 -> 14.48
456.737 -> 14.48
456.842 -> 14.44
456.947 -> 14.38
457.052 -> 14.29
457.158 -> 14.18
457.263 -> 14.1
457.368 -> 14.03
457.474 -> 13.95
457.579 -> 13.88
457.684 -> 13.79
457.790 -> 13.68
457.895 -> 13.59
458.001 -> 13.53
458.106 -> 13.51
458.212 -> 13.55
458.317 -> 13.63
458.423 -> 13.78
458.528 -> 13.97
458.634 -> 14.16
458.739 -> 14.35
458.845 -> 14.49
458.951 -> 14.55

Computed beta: 457.158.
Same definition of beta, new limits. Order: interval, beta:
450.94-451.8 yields 450.989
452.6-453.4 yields 452.654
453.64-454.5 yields 454.115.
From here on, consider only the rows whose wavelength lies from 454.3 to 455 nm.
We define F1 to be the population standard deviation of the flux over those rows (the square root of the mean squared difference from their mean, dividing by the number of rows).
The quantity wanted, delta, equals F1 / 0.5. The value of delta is 0.43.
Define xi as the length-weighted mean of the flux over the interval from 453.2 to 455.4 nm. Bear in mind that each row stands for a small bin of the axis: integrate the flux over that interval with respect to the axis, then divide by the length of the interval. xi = 13.7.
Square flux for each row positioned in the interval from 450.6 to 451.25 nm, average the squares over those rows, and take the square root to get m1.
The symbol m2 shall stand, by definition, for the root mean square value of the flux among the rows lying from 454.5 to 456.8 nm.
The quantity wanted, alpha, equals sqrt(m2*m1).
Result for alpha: 14.5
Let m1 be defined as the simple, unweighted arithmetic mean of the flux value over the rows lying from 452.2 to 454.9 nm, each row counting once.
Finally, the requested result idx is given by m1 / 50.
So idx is 0.270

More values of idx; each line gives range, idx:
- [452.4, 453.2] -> 0.257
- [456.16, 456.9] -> 0.289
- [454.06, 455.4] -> 0.278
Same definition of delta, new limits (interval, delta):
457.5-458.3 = 0.26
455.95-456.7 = 0.05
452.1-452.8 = 1.45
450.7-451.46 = 0.40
